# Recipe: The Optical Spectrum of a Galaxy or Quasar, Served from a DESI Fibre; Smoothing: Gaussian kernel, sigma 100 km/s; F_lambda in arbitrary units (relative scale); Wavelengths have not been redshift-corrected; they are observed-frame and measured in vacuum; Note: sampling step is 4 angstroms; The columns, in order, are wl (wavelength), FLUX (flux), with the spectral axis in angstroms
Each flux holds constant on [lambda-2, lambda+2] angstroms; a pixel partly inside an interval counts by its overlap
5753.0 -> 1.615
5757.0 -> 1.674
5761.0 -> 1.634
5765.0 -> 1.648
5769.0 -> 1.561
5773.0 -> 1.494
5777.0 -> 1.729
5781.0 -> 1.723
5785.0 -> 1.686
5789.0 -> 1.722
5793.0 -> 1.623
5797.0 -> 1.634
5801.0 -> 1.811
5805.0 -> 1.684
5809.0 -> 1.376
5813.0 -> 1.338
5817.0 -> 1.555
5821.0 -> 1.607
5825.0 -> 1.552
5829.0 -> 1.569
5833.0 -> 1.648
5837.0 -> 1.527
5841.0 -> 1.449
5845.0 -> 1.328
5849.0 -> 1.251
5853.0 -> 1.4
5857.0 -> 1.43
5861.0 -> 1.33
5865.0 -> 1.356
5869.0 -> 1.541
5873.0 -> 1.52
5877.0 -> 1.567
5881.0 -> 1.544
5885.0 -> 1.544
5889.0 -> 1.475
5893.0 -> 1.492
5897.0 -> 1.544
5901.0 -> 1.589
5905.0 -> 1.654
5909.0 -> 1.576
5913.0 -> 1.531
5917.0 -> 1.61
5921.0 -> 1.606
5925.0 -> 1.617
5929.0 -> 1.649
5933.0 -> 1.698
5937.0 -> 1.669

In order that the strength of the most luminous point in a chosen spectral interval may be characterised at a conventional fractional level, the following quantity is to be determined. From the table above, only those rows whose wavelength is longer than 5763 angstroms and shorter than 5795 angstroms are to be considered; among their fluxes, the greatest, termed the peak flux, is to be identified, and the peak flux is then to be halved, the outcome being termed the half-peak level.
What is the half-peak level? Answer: 0.86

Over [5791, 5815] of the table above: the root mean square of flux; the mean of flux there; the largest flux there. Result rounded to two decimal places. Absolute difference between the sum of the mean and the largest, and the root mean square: 1.80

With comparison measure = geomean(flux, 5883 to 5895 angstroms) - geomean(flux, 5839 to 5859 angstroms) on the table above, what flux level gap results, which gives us 0.13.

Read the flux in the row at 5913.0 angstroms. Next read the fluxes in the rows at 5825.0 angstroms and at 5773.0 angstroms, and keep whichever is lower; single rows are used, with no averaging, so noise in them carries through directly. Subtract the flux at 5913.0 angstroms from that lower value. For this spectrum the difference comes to -0.04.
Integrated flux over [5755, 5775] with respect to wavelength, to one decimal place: 32.0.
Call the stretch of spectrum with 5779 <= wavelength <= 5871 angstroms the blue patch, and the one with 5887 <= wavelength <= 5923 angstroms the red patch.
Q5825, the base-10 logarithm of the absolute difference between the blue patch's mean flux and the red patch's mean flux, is -1.4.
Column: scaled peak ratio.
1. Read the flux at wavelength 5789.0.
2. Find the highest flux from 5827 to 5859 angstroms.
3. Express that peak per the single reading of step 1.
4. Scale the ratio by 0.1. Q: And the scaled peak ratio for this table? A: 0.096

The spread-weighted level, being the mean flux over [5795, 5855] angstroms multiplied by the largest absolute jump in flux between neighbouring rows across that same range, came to 0.47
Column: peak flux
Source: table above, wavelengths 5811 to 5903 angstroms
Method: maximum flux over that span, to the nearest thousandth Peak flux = 1.648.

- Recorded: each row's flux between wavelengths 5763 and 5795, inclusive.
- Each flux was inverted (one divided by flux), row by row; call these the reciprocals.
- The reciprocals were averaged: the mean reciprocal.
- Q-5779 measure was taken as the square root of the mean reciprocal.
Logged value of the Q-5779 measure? 0.780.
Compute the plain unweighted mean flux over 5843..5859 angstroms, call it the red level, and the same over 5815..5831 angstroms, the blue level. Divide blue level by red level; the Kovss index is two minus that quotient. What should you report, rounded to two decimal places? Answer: 0.84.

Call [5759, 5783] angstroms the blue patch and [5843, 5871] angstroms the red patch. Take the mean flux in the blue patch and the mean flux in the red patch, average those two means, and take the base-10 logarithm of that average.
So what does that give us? 0.177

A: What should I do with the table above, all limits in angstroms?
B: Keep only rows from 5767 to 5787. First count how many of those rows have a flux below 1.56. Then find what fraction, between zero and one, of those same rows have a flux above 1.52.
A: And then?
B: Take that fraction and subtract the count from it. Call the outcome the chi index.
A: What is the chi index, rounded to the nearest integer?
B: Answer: 0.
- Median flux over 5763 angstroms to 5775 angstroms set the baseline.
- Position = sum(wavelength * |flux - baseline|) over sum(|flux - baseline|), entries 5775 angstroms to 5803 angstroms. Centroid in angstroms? 5789.0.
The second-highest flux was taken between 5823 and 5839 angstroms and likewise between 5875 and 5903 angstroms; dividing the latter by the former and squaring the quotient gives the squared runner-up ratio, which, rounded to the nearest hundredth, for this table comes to 1.00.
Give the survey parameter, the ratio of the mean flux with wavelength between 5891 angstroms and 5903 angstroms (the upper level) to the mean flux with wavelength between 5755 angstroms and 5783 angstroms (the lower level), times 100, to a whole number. 94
